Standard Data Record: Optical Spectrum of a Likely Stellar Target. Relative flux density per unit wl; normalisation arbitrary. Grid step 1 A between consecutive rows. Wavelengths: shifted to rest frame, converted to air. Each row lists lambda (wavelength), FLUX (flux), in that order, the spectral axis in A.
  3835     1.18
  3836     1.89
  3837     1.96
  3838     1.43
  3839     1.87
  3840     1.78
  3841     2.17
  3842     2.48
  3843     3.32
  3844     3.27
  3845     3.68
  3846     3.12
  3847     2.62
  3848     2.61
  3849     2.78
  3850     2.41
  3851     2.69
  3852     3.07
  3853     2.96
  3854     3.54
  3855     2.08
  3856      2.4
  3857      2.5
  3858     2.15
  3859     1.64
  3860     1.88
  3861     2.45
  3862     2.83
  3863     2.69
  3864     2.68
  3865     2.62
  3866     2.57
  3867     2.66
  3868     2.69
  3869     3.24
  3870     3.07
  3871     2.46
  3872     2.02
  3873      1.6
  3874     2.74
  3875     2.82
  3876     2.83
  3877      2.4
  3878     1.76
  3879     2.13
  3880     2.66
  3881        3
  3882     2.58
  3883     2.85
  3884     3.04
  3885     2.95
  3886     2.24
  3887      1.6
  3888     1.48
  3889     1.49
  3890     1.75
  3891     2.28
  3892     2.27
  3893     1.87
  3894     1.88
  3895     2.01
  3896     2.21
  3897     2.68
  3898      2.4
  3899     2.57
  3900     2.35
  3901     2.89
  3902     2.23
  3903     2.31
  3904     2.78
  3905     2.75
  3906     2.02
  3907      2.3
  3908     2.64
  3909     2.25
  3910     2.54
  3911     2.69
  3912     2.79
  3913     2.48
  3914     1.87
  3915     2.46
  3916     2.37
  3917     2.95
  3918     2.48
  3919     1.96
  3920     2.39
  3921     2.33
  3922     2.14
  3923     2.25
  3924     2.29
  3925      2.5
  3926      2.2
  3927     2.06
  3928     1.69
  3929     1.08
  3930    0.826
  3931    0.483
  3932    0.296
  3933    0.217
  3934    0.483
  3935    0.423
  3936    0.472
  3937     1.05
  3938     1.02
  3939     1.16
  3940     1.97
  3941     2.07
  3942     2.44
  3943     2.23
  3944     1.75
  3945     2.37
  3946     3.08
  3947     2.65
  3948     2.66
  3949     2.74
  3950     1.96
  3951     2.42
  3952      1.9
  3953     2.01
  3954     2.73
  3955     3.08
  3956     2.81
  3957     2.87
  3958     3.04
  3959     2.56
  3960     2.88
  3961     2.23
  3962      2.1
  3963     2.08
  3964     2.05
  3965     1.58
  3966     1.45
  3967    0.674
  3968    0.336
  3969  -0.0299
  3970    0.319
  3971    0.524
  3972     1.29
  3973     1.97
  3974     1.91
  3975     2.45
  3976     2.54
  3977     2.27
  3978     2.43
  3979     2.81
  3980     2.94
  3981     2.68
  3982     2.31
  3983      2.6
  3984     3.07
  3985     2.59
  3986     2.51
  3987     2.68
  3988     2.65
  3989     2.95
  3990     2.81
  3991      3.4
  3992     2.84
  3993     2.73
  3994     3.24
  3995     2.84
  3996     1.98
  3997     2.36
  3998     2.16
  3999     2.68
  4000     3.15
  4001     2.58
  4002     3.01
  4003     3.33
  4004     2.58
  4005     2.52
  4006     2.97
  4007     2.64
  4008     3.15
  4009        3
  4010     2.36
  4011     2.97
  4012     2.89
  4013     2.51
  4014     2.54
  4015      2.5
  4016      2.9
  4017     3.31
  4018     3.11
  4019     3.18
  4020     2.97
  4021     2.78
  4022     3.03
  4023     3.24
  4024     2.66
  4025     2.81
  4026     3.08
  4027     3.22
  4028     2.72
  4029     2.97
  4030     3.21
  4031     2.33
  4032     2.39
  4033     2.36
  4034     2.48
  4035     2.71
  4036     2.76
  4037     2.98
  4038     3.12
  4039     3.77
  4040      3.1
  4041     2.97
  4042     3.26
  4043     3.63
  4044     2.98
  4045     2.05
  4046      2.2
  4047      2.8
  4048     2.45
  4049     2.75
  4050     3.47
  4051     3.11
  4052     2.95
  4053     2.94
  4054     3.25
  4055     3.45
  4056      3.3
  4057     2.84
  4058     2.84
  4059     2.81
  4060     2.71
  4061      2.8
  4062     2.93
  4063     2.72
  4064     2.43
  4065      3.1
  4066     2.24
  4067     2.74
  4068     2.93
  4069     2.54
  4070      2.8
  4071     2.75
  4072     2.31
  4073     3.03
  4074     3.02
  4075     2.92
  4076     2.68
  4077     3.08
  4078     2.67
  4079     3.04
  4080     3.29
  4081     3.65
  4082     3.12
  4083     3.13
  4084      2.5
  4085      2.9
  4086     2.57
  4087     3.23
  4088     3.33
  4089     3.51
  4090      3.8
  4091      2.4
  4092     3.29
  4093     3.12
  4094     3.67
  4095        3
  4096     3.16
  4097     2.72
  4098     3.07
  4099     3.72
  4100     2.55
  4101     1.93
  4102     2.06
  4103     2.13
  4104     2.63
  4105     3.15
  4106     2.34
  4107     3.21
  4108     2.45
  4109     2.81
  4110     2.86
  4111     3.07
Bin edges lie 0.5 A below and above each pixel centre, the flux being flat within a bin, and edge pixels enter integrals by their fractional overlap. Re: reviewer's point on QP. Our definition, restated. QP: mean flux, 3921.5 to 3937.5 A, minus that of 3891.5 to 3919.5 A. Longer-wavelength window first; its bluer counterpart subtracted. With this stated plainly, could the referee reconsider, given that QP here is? -1.1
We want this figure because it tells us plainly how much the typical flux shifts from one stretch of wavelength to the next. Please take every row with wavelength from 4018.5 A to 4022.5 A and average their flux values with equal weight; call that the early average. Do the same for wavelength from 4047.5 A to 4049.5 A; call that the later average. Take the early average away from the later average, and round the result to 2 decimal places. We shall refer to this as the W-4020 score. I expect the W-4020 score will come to -0.39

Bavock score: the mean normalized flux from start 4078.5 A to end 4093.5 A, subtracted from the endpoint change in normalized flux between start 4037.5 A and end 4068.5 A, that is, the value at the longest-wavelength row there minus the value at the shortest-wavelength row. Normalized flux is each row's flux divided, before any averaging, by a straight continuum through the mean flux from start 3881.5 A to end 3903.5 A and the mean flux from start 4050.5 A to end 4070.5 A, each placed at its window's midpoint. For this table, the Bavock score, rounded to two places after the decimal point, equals -1.16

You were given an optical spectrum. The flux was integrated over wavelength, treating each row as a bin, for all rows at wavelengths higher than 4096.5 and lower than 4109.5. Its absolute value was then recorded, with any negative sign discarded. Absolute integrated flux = 35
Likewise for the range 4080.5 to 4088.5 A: 24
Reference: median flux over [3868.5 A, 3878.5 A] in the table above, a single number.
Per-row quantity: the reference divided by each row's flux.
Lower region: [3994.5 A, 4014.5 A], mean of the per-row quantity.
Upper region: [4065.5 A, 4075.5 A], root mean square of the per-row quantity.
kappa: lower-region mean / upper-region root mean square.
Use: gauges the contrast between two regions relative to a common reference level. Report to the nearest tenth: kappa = 1.0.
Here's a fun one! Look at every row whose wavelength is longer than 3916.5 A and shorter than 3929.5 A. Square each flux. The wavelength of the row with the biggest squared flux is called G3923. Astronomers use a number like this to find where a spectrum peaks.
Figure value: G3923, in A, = 3917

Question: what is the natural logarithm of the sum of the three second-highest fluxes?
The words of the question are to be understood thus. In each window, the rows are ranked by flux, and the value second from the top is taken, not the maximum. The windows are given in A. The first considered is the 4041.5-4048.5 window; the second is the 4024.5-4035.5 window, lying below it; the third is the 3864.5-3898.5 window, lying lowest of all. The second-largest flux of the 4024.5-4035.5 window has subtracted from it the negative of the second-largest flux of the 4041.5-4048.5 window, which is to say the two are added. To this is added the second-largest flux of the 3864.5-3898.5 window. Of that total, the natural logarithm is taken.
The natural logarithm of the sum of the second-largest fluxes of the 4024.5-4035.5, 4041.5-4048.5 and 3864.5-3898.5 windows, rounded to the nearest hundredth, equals 2.26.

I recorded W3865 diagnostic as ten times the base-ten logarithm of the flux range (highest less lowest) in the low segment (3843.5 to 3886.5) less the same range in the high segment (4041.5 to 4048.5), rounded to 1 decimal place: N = -3.0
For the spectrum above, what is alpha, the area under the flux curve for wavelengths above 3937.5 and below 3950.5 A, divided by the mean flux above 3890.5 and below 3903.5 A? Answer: 12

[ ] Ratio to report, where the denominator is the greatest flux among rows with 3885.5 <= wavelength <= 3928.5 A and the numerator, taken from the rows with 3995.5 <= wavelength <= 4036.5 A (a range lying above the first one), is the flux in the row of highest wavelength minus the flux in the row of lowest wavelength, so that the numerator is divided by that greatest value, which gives 0.26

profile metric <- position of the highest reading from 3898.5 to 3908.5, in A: 3901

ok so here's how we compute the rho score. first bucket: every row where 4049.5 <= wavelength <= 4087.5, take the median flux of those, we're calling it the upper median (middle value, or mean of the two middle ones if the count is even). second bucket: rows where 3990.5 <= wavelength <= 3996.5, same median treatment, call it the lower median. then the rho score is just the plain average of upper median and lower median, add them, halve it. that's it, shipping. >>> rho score 2.88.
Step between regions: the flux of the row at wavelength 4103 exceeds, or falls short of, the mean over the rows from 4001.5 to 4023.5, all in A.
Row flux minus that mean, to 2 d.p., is -0.76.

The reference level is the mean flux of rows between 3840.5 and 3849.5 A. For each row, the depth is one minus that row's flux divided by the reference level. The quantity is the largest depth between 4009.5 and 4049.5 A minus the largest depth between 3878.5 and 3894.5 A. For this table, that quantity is -0.20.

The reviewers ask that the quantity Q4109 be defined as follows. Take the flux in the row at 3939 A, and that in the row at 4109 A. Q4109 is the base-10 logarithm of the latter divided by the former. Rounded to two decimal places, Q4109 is 0.38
